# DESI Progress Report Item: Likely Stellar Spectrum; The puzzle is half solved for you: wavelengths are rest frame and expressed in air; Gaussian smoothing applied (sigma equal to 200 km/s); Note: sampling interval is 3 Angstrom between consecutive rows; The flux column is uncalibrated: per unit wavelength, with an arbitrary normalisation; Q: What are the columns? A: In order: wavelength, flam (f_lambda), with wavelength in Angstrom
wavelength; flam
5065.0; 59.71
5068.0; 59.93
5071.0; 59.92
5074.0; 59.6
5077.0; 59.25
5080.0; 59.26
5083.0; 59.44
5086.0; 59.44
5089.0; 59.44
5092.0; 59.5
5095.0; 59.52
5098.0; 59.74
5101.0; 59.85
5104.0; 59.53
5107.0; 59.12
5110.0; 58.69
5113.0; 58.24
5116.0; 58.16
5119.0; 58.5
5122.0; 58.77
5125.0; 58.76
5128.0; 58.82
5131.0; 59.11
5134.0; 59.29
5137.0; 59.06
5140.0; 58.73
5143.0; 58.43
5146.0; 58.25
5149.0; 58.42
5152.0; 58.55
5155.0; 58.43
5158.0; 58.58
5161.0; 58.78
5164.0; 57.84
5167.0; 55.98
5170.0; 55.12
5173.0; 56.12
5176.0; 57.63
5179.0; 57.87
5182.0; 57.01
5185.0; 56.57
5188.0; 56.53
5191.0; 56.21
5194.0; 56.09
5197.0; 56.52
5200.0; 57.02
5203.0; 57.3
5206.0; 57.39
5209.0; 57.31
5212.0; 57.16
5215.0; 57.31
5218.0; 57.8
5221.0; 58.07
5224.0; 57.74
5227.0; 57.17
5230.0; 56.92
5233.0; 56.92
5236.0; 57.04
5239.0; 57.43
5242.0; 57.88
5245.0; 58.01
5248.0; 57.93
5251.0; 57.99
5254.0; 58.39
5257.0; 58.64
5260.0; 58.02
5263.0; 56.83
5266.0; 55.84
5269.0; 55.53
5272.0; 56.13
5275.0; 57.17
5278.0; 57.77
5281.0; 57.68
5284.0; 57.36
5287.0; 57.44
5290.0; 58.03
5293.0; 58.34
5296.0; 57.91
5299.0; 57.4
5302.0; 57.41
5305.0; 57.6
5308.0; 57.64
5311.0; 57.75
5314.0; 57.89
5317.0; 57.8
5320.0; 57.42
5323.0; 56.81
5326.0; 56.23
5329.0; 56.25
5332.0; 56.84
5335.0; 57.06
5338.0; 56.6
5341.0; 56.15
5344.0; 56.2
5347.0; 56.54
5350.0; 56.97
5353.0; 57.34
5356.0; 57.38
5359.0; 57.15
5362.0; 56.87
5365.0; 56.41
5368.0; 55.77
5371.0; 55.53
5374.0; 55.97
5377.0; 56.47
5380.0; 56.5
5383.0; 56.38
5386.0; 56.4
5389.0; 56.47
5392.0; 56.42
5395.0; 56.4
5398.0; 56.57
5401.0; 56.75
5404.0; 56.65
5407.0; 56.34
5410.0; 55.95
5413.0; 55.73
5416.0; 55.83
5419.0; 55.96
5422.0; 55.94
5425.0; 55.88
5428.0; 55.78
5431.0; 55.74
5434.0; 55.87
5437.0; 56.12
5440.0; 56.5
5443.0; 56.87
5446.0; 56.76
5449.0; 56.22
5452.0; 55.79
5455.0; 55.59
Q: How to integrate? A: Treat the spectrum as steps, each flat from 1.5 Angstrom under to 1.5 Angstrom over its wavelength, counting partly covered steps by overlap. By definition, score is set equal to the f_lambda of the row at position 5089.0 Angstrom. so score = 59.44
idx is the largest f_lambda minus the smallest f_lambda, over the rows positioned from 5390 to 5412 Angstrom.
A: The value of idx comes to 0.8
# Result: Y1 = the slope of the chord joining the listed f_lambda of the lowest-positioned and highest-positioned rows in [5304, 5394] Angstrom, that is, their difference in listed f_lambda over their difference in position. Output -0.014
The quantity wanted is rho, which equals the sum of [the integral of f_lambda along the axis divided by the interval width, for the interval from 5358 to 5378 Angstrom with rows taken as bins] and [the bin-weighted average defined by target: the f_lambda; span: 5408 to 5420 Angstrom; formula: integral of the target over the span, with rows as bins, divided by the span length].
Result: 112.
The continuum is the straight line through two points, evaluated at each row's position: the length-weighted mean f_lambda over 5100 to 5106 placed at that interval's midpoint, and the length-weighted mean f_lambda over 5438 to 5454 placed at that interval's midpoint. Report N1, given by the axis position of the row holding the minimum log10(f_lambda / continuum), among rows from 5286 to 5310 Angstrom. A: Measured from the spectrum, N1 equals 5287.0 Angstrom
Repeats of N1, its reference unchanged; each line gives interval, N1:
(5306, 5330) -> 5326.0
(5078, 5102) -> 5080.0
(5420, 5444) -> 5431.0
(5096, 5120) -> 5116.0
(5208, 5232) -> 5230.0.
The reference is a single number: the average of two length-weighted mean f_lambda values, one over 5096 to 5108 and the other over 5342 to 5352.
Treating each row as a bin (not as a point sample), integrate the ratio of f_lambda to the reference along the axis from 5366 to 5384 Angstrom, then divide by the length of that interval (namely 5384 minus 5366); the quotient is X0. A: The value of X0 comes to 0.966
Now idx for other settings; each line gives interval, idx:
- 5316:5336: 1.6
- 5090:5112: 1.2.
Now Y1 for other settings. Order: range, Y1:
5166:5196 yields 0.004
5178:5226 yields -0.003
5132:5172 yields -0.116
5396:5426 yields -0.026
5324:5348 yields 0.015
